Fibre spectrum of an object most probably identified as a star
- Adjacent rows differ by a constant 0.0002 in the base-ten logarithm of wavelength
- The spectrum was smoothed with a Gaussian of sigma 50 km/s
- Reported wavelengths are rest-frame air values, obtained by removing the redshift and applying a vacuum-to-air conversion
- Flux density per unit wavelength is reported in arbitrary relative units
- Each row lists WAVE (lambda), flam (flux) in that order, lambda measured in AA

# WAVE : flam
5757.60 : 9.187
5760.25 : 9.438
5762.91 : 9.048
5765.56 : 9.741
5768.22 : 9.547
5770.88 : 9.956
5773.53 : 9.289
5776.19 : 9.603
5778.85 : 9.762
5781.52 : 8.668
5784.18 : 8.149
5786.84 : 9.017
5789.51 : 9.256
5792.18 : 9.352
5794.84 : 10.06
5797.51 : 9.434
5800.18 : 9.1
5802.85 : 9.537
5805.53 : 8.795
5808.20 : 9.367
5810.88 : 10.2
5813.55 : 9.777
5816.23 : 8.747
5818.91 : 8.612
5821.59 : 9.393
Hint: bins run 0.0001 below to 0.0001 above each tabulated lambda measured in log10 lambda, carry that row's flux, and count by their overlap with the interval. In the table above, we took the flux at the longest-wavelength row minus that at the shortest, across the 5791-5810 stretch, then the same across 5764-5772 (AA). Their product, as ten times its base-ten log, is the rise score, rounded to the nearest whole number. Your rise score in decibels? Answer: -25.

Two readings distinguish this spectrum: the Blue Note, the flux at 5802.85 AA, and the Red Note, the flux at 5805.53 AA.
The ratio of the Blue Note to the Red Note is 1.08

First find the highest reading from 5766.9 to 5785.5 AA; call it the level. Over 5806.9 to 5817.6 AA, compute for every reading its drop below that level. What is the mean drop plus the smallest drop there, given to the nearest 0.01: 0.19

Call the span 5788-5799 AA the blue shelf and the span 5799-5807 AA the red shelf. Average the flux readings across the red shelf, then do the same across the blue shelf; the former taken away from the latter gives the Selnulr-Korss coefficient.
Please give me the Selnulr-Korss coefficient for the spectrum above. 0.4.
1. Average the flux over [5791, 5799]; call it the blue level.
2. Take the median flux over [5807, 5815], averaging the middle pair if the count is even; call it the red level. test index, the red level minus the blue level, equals 0.16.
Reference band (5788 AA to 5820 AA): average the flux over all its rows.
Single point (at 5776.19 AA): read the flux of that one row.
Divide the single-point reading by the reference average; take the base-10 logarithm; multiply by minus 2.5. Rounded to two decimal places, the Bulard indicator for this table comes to -0.03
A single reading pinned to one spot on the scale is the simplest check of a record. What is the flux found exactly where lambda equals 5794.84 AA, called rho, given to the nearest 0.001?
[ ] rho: 10.060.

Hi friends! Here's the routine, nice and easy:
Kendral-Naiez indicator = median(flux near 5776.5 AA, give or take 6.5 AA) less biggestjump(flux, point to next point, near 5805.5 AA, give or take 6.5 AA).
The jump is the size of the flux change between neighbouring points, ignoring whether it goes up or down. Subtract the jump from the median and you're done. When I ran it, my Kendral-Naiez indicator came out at 8.8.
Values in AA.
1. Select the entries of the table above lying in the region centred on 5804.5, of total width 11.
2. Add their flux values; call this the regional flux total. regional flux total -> 36.8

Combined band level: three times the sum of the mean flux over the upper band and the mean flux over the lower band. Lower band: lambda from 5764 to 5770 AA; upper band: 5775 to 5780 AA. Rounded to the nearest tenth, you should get 58.0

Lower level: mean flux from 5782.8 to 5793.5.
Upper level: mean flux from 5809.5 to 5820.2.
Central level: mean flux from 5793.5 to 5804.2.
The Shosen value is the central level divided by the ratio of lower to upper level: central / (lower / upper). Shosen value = 9.95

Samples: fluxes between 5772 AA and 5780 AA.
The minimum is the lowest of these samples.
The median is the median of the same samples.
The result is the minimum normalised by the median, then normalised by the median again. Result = 0.101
